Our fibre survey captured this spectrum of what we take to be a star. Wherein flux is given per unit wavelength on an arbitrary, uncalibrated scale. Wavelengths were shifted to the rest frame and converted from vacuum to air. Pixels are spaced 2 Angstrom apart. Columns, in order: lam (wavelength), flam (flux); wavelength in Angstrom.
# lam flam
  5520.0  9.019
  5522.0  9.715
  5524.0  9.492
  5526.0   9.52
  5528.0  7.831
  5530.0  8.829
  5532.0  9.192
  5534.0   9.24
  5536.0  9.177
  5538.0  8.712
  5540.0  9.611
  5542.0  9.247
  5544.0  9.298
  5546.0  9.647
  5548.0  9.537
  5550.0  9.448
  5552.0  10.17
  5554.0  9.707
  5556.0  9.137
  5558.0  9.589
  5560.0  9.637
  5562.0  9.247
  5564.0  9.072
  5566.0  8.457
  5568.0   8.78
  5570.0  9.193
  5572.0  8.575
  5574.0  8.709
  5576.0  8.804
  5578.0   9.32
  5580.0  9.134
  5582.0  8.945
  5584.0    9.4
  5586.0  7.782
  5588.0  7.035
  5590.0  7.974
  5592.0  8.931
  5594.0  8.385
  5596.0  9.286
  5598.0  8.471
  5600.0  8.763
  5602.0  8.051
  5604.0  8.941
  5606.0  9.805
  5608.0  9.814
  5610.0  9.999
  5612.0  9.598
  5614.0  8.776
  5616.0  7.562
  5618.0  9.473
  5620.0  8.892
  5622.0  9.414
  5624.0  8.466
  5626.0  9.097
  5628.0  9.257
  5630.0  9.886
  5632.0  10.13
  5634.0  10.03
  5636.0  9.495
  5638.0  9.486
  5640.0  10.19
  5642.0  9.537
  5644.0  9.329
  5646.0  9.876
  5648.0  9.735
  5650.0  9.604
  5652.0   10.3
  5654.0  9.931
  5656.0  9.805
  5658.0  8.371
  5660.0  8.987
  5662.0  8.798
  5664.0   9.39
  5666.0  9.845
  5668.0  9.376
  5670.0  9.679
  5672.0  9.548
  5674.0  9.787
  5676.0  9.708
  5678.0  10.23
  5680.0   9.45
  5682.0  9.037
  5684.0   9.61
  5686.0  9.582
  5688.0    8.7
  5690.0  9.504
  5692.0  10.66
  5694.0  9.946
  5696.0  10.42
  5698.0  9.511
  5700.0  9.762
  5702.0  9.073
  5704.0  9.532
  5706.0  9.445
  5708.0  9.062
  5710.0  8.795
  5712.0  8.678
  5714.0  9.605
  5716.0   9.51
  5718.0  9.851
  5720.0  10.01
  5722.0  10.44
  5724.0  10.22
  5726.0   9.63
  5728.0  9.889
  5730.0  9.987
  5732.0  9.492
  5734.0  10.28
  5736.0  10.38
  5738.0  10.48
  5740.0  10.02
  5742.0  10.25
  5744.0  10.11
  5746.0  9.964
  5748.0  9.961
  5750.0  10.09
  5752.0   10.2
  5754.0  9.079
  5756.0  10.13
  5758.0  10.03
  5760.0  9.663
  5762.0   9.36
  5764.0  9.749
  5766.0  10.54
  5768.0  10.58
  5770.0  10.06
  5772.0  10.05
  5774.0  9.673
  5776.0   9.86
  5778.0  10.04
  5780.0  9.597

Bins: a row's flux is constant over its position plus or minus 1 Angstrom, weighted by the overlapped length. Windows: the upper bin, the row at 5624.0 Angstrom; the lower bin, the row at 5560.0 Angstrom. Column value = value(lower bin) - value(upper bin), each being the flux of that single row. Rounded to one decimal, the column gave 1.2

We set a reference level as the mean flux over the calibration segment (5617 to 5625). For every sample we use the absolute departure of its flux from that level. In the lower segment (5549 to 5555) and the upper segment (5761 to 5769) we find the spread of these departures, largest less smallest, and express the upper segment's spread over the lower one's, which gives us 1.7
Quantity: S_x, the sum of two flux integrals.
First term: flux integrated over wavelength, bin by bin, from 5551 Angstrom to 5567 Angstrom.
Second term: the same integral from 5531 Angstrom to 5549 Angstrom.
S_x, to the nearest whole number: 317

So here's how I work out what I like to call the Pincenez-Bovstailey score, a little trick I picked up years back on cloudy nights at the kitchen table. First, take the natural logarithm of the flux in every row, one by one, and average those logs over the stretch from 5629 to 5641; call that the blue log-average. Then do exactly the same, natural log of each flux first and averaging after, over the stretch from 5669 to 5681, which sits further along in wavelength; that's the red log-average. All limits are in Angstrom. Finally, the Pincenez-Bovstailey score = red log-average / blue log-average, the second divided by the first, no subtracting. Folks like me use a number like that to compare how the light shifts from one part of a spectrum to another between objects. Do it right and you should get 0.994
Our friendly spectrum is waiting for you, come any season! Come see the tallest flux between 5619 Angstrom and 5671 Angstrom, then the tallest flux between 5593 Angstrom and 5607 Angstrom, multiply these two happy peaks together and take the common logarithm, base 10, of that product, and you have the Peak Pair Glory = 2.004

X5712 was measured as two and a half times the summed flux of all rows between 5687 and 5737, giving 606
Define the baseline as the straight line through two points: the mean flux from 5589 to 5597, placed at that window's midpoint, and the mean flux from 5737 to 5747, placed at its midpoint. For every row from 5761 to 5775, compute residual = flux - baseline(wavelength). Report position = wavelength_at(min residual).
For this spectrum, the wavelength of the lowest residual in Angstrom 5762.0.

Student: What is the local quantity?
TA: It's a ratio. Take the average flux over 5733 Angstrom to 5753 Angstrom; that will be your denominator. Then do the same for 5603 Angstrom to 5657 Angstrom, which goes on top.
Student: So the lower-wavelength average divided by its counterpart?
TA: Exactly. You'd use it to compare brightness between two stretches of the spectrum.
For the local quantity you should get 0.934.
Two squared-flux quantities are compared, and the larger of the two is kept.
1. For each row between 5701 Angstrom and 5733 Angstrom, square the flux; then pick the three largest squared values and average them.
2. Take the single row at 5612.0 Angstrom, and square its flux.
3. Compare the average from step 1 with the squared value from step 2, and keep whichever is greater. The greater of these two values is 105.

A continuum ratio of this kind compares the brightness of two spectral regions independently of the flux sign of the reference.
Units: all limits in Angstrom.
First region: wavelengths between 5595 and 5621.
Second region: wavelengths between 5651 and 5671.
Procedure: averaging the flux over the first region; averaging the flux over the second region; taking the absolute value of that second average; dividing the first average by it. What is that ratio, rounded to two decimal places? 0.96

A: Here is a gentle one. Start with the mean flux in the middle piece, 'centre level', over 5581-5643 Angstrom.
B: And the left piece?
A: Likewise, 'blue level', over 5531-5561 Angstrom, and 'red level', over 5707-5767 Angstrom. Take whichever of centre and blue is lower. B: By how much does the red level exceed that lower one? 0.8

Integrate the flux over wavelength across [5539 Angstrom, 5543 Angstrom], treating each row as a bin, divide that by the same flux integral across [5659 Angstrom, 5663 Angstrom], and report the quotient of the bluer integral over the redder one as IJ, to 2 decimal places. 1.06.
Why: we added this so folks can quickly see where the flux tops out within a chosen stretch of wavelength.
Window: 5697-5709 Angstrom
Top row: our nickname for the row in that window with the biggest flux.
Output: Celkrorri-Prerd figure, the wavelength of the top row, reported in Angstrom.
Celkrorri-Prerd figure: 5700.0 Angstrom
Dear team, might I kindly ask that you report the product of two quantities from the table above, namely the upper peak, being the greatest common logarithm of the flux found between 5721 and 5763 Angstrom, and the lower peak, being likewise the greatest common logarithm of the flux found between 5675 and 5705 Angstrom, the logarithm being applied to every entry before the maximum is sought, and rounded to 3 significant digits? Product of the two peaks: 1.05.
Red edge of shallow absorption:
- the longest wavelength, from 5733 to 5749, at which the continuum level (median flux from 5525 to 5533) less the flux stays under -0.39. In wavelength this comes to 5748.0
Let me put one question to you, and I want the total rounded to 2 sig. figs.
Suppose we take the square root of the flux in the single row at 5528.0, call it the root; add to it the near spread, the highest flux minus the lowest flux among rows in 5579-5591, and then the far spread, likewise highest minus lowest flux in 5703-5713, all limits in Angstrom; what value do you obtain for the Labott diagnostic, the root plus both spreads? 6.0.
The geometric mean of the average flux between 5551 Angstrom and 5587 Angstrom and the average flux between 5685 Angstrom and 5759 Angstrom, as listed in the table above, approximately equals 9.44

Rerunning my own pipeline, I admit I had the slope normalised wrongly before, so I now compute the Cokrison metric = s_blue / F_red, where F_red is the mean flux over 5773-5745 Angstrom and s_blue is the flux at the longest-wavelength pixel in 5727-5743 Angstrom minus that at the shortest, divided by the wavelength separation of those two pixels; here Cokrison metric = 0.003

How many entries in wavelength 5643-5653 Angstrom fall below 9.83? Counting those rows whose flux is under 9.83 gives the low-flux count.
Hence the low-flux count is 3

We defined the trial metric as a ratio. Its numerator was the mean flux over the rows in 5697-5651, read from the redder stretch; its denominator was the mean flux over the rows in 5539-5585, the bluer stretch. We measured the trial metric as 1.04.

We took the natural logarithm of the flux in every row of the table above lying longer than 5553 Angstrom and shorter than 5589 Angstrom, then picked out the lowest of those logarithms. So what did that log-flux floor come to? 1.95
